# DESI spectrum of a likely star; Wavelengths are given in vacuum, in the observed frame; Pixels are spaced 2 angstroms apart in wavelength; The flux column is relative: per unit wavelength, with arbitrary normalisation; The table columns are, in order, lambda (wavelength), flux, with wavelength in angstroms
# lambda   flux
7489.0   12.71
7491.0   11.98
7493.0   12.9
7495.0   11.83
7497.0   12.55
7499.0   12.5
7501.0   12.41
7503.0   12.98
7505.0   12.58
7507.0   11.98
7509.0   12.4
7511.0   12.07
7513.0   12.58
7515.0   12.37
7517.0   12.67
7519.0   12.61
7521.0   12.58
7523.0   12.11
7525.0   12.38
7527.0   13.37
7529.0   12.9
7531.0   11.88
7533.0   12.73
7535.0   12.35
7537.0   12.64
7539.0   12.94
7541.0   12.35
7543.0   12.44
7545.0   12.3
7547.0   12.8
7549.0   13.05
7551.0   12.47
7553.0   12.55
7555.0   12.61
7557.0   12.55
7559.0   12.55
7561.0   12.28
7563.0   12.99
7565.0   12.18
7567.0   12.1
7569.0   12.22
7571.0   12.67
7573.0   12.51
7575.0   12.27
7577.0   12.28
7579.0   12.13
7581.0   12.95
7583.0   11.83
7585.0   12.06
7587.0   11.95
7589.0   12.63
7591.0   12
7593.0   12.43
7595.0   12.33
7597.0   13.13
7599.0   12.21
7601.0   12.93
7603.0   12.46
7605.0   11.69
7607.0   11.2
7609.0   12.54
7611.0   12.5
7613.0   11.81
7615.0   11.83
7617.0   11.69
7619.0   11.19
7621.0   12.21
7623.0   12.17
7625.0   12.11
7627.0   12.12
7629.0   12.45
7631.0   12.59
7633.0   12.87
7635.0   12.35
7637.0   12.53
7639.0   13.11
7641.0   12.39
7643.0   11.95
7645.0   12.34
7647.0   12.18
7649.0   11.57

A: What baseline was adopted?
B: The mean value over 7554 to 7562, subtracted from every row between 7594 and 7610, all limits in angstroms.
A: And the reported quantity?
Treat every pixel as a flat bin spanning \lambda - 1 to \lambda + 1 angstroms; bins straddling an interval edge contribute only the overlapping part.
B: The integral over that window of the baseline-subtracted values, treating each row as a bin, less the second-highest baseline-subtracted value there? -3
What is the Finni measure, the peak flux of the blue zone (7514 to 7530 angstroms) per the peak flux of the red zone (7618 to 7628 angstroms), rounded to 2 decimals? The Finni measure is 1.10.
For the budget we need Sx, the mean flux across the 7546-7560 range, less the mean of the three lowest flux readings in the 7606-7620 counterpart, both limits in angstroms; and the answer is 1.3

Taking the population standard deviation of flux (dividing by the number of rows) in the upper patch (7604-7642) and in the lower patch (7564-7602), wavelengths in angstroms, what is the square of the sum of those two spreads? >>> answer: 0.72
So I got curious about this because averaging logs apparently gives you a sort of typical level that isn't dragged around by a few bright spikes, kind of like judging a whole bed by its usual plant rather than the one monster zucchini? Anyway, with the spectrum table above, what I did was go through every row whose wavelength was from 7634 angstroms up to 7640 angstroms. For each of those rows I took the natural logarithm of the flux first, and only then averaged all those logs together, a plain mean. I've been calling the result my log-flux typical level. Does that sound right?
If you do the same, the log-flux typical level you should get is 2.54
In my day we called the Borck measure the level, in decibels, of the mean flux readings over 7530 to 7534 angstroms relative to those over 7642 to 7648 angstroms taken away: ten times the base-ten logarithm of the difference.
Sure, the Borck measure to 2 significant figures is -8.3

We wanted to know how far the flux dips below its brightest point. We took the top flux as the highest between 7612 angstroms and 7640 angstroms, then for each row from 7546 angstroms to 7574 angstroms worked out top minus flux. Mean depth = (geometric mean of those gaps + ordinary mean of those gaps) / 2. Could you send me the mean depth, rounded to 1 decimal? 0.5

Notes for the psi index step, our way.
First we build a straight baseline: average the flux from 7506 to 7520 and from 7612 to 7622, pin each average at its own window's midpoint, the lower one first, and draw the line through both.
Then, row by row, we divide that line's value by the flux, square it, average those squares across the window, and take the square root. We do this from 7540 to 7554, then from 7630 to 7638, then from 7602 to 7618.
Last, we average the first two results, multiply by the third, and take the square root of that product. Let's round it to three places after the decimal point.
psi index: 0.967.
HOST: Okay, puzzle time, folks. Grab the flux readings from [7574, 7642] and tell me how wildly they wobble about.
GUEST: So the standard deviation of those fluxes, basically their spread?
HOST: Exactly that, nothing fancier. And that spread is 0.46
